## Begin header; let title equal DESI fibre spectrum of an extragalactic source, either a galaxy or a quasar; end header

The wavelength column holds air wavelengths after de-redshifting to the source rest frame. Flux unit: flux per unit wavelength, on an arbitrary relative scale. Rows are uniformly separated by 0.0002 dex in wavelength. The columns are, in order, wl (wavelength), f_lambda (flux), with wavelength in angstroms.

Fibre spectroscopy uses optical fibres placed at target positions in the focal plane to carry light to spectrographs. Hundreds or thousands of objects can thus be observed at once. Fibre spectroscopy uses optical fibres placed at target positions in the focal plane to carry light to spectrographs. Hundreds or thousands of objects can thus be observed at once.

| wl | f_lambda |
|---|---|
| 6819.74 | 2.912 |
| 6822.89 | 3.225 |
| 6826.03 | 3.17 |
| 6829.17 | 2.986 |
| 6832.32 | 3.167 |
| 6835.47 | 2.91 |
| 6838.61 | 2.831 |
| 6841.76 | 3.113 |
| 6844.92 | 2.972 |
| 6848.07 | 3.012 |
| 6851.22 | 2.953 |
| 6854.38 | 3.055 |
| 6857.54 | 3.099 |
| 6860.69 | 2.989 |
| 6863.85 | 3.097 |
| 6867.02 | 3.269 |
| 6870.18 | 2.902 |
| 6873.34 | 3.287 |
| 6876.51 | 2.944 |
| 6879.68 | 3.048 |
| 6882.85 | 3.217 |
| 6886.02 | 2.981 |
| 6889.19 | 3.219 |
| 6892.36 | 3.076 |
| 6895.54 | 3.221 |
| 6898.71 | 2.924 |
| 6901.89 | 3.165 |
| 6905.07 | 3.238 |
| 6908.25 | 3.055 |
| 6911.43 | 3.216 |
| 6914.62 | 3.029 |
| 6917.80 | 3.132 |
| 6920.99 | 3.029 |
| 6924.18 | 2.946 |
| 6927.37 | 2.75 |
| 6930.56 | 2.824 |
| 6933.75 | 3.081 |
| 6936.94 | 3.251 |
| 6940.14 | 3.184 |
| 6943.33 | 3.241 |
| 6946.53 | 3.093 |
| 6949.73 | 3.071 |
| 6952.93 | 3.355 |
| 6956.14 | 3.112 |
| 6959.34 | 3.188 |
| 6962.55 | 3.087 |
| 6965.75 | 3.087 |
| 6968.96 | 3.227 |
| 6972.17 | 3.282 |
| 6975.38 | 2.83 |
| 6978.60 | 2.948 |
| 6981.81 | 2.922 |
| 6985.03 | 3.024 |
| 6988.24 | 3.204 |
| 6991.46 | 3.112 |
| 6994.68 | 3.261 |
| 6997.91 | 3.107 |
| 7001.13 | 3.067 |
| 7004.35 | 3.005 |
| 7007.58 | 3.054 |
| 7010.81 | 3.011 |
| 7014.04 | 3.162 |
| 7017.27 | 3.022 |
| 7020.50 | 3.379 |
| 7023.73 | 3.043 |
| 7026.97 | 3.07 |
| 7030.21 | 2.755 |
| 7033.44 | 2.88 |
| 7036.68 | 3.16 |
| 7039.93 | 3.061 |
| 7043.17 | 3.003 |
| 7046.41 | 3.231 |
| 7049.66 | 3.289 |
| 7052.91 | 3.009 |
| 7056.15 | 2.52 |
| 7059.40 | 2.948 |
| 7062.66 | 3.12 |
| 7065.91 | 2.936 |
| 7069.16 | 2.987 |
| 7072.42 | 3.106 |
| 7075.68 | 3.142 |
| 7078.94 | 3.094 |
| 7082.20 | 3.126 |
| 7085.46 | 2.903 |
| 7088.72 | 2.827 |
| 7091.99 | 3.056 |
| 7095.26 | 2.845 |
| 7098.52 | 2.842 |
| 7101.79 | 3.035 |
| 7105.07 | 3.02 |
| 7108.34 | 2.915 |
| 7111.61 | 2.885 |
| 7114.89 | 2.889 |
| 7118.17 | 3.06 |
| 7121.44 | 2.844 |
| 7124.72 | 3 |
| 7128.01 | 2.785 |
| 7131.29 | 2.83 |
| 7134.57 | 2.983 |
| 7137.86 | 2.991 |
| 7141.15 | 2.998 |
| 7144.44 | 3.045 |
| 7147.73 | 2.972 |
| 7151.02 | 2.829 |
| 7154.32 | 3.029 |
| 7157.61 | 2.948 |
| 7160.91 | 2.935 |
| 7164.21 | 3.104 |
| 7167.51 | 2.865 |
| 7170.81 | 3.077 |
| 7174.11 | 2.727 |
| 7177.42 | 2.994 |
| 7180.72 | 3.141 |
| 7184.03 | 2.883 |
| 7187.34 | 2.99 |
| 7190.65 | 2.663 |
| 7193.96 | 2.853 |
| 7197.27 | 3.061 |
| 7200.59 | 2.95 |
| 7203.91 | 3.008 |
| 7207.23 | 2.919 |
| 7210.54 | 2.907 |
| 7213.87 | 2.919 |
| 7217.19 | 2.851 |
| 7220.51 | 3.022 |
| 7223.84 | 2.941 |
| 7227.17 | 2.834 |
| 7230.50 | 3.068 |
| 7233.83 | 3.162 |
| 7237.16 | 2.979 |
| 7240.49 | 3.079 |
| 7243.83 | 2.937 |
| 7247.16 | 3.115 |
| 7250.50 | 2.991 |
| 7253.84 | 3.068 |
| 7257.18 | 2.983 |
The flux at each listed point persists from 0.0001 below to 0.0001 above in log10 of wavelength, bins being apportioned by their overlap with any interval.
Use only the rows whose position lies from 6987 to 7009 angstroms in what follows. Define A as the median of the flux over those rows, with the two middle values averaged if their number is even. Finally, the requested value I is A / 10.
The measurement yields 0.311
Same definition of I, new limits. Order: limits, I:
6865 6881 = 0.305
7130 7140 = 0.298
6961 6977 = 0.309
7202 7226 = 0.292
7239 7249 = 0.308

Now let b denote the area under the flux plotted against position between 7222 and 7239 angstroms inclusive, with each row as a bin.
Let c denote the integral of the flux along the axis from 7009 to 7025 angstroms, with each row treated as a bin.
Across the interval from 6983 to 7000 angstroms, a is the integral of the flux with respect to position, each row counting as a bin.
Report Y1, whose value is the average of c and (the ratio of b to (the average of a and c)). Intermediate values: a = 53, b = 51.0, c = 50.0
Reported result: 25.5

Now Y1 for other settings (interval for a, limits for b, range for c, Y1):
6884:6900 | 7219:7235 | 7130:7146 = 24.3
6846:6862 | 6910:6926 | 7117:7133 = 23.7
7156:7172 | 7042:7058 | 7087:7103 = 23.9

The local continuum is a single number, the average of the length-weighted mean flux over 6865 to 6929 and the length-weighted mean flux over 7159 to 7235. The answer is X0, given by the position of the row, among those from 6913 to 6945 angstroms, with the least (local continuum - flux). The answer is 6936.94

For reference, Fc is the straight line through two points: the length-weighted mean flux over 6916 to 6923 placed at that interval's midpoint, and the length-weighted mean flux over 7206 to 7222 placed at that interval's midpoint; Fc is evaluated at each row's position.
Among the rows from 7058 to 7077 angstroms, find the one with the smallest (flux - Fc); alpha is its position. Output 7065.91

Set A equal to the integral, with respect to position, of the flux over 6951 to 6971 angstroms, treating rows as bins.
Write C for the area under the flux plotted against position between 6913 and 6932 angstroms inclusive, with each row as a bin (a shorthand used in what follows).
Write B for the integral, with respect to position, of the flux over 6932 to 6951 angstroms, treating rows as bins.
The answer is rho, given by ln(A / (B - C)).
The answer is 2.8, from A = 63.5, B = 59.9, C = 56.1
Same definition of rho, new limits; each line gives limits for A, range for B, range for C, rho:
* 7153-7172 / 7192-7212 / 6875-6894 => 5.0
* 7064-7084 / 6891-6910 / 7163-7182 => 3.2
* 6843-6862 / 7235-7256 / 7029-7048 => 2.2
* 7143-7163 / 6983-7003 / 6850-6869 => 2.7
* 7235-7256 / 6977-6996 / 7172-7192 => 5.3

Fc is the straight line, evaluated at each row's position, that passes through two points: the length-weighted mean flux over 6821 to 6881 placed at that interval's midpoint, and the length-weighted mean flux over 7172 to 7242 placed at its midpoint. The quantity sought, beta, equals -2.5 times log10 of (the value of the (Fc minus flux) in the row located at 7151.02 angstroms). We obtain 2.2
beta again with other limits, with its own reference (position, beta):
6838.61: 1.6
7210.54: 3.4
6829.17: 2.8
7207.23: 3.7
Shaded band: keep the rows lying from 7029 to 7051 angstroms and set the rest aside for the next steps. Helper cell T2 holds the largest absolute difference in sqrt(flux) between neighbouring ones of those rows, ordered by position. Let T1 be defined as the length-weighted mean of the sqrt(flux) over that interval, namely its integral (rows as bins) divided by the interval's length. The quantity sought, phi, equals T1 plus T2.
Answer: 1.83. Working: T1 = 1.75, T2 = 0.081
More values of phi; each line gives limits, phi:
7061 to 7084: 1.81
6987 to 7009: 1.81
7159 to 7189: 1.83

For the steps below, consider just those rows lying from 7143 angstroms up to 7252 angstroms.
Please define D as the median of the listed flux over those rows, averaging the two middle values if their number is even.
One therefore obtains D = 2.97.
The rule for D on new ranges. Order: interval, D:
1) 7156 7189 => 2.97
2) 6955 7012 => 3.09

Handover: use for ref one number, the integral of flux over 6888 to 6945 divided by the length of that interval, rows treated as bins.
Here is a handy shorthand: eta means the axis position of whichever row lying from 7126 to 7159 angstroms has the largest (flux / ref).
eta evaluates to 7144.44 angstroms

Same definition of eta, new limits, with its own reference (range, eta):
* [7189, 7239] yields 7233.83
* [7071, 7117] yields 7075.68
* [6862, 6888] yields 6873.34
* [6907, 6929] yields 6911.43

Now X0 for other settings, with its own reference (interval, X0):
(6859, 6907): 6873.34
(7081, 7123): 7082.20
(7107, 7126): 7118.17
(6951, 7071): 7020.50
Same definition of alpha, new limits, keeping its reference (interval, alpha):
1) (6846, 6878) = 6870.18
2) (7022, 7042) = 7030.21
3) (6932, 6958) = 6949.73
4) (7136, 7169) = 7151.02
